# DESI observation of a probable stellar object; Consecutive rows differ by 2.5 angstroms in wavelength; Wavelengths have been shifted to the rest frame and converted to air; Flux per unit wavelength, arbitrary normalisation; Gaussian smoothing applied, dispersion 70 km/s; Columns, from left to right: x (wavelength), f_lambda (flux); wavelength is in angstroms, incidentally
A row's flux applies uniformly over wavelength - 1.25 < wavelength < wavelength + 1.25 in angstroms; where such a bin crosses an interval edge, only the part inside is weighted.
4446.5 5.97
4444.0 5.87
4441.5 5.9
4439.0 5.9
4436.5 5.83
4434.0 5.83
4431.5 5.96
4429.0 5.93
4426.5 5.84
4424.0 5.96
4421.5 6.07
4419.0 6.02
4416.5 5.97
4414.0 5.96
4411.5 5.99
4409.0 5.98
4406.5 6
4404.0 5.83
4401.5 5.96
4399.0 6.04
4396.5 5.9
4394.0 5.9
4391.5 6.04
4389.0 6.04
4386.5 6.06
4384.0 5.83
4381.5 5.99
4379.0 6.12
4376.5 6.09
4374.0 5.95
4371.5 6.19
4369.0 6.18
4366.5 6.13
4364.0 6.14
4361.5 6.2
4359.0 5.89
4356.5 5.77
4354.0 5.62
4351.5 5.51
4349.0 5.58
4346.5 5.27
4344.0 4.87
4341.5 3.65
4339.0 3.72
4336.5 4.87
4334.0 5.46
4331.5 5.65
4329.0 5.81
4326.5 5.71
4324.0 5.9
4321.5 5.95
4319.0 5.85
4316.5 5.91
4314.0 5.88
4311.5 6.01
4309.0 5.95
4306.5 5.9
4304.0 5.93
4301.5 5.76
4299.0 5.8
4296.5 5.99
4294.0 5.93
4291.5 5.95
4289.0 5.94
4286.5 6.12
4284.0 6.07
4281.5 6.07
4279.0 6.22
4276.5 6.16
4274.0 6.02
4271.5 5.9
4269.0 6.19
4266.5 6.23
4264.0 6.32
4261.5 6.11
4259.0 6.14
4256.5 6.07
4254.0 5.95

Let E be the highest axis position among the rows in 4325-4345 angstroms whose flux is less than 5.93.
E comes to 4344.0 angstroms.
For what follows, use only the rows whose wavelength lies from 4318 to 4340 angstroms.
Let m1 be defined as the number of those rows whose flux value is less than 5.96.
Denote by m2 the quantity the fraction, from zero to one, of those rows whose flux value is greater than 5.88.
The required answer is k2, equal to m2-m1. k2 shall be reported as -8.8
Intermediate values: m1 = 9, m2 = 0.22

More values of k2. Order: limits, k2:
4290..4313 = -6.2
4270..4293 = -2.0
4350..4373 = -3.3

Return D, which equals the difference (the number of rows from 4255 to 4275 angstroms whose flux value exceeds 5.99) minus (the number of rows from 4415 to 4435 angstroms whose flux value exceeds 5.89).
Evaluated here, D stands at 1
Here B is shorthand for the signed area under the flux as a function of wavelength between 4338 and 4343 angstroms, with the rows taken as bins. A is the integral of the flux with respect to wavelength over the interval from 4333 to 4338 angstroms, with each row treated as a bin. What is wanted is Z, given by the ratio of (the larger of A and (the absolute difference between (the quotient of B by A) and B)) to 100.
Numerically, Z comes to 0.2539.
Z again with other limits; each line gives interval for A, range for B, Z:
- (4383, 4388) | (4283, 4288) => 0.2978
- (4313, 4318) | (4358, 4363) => 0.2947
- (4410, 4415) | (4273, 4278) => 0.2988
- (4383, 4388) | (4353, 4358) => 0.2978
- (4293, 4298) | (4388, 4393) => 0.2977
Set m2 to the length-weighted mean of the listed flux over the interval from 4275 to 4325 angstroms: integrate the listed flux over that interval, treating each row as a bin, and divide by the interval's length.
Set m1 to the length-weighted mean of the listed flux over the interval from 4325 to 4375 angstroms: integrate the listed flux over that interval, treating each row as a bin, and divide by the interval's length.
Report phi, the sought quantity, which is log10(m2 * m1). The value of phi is 1.52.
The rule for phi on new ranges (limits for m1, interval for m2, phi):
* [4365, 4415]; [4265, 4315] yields 1.56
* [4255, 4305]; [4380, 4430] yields 1.56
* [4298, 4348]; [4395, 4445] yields 1.51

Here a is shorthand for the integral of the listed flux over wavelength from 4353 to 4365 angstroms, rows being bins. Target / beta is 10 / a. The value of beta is 0.14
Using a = 71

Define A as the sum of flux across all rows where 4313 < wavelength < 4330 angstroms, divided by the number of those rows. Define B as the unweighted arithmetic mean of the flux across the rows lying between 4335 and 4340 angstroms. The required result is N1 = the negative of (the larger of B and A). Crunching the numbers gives -5.86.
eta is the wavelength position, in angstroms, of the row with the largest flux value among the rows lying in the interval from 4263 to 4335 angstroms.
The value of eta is 4264.0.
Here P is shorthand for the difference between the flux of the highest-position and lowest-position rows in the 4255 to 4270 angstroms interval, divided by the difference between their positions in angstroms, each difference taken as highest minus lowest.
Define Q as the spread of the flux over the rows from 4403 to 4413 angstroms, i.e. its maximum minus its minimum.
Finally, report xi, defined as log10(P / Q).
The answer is -1.2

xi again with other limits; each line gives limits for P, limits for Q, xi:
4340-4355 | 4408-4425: 0.2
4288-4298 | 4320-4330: -1.6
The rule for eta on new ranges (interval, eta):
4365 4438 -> 4371.5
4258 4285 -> 4264.0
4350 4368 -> 4361.5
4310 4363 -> 4361.5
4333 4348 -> 4334.0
